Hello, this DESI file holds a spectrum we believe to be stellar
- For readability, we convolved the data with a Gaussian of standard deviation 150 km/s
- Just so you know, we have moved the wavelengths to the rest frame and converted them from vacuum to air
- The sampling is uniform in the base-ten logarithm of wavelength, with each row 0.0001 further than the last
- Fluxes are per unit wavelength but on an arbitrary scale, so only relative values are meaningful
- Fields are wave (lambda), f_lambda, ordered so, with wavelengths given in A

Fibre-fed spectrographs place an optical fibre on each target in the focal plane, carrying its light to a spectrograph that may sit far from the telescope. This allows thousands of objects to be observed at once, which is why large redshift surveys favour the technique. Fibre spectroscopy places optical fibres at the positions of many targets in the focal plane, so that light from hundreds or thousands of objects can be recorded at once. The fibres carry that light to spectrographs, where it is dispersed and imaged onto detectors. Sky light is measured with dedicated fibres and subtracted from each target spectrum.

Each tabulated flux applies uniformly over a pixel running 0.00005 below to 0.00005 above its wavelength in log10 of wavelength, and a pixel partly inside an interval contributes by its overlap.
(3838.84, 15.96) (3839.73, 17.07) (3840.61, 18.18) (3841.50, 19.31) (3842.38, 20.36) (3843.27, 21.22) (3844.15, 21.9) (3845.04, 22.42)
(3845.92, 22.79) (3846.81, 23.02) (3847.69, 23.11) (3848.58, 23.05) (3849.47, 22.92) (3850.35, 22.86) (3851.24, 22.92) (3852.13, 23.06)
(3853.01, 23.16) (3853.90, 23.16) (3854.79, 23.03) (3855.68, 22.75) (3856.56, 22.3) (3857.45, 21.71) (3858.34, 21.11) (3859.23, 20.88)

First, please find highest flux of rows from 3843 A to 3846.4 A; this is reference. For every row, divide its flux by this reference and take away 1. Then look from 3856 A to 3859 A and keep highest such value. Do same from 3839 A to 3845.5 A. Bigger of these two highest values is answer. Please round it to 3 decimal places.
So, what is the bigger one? -0.016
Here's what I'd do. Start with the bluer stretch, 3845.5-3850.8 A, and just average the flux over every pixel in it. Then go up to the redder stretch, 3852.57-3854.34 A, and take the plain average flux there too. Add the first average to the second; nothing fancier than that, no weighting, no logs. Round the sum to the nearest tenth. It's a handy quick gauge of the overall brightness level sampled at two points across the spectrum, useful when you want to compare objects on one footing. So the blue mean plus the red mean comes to 46.1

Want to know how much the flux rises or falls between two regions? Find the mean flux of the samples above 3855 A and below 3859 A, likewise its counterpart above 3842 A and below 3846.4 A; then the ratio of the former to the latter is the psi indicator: 1.01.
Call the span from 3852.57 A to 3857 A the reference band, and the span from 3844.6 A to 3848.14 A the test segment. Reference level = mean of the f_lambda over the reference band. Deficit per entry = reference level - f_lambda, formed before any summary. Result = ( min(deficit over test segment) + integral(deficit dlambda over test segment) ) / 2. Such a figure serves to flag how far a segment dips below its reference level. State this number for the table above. 0.0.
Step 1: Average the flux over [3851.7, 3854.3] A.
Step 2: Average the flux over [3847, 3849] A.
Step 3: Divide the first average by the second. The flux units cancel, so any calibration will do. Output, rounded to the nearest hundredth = 1.00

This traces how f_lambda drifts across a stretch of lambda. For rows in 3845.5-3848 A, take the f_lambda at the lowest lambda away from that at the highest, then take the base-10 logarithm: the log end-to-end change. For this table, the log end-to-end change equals -0.5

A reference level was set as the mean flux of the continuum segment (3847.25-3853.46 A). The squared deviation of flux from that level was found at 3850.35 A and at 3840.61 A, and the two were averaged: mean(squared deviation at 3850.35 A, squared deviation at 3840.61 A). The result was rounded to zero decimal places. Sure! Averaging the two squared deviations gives 12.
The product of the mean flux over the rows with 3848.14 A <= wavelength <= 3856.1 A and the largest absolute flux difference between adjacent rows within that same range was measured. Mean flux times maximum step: 6.4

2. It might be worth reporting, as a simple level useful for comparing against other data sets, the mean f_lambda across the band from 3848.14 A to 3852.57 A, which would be 23.0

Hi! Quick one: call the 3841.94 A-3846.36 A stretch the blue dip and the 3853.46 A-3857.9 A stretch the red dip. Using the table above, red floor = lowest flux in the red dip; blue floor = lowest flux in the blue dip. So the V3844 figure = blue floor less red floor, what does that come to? -1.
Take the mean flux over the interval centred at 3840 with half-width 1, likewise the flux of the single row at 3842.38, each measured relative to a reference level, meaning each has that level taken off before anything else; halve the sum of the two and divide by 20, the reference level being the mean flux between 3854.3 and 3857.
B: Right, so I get -0.19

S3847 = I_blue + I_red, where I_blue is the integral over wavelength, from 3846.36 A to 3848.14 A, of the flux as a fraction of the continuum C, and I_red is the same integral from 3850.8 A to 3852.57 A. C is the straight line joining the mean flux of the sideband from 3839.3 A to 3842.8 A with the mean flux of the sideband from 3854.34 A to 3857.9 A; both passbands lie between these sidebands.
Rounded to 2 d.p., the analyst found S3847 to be 3.93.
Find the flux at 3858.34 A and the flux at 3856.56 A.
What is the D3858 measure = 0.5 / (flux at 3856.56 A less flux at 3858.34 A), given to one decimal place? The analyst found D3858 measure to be 0.4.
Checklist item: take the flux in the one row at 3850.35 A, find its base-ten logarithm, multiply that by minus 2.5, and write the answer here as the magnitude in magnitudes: -3.40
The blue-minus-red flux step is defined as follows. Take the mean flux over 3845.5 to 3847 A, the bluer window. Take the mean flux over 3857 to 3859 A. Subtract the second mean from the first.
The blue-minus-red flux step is 1.5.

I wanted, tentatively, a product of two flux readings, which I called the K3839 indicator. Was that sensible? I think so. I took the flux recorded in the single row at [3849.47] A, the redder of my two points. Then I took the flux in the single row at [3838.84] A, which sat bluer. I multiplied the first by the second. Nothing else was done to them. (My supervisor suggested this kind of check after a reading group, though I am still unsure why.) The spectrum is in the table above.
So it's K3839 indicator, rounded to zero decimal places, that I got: 366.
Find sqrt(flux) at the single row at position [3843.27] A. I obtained 4.61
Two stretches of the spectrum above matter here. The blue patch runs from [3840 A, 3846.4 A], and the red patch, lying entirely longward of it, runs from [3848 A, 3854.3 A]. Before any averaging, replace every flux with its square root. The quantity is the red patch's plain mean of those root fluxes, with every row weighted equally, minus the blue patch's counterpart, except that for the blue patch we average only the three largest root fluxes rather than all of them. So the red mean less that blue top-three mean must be 0.07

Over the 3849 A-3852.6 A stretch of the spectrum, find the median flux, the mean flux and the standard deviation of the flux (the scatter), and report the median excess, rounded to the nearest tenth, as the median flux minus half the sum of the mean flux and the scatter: 11.4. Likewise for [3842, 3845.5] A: 10.4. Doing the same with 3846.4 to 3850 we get 11.5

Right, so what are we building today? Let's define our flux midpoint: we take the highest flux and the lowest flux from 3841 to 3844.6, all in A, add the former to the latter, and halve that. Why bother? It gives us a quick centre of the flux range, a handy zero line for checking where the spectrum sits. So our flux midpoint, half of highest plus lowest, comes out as 20.6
